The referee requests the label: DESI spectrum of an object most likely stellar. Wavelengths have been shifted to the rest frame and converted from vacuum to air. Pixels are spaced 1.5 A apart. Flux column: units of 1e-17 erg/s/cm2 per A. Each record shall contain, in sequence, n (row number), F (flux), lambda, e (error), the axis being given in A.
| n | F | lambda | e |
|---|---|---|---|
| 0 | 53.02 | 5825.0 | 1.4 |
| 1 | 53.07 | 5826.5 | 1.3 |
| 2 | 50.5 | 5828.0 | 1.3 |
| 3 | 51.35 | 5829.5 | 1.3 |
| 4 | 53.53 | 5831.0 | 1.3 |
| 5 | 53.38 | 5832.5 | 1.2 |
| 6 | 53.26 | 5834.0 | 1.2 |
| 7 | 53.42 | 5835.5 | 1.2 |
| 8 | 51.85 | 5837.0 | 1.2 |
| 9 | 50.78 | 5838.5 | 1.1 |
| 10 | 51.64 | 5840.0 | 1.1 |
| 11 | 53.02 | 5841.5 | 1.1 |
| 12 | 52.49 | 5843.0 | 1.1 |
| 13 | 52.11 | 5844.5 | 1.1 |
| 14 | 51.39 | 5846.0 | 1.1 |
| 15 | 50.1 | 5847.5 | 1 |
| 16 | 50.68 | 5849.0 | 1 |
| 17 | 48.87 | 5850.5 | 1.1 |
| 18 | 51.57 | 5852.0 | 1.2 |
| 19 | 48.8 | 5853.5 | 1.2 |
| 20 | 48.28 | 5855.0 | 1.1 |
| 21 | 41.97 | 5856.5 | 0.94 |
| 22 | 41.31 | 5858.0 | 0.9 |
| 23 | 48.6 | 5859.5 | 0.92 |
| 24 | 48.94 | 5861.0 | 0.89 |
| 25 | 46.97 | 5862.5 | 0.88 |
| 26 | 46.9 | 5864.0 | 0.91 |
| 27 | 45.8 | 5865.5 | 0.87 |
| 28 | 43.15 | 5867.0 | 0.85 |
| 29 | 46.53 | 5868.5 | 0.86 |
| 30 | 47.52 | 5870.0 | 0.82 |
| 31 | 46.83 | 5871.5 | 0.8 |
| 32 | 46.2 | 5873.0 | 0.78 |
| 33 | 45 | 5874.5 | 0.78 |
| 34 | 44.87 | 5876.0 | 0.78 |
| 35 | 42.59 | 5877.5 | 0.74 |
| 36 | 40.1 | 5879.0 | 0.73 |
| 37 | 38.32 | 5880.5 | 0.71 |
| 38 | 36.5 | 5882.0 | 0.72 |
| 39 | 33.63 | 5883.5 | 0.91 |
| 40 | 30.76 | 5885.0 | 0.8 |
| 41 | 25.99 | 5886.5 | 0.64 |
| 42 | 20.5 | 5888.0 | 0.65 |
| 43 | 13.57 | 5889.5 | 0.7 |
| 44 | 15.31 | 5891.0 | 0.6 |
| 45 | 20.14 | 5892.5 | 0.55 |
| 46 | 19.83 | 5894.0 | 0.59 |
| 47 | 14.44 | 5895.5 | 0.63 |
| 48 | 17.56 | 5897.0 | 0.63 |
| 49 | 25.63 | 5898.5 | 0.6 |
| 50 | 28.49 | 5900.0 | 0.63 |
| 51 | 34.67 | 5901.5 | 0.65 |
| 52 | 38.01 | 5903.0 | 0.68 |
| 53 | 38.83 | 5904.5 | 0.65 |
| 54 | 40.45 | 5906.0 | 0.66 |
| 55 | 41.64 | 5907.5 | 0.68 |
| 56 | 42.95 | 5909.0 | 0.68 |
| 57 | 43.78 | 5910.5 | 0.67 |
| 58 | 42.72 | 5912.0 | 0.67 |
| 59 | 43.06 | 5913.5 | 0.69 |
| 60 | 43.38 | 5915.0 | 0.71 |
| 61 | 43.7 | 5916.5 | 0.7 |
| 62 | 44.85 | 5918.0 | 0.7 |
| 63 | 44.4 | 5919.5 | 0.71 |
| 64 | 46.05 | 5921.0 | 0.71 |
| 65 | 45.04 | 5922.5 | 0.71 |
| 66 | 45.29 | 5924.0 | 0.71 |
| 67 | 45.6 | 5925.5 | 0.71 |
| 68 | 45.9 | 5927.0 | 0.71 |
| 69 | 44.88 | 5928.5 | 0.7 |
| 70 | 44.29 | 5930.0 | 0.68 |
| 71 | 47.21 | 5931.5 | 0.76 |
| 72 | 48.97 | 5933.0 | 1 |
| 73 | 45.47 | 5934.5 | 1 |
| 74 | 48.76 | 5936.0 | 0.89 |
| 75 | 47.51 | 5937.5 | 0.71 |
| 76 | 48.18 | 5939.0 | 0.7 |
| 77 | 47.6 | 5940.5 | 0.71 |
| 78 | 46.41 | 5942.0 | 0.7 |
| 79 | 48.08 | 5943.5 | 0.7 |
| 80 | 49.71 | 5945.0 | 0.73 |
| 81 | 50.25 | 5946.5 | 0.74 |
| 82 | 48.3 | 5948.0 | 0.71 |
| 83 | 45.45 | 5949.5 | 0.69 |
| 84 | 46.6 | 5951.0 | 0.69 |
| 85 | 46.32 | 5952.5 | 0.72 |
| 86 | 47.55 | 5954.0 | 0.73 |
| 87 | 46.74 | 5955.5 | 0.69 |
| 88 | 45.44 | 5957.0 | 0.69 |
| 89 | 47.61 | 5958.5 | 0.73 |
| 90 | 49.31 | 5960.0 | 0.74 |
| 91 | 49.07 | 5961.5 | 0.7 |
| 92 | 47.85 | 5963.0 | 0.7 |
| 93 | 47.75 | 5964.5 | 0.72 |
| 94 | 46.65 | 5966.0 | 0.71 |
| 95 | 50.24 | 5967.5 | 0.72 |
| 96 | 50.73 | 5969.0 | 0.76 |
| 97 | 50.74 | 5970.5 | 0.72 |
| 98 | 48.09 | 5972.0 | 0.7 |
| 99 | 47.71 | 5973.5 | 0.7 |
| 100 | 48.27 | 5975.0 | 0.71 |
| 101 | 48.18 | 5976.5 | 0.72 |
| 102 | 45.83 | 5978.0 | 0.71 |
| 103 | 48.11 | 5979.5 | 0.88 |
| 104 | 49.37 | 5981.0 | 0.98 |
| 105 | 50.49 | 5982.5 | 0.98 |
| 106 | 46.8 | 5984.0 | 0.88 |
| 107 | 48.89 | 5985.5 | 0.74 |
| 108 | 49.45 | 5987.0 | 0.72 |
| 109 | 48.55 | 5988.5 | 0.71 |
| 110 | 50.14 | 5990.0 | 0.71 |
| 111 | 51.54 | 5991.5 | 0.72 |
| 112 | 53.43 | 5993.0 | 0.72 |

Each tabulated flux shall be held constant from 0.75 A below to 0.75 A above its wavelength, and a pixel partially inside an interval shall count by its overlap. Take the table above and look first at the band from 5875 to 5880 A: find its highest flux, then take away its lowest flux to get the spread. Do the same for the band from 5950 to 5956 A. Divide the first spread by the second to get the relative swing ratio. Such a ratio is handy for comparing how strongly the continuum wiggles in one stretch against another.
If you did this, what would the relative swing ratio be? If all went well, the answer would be 3.9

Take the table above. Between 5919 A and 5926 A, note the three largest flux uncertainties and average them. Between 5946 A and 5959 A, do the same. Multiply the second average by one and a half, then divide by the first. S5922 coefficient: 1.55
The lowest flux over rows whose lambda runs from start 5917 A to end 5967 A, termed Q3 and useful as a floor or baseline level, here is 44.29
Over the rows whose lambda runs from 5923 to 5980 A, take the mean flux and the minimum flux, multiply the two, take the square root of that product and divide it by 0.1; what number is 459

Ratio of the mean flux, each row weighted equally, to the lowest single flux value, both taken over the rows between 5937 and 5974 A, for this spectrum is 1.1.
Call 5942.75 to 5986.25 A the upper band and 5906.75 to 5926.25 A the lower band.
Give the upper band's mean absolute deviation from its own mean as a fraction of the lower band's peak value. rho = 0.0265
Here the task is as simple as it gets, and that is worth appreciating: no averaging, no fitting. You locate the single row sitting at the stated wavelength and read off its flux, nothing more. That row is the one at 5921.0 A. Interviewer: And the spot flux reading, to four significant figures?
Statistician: 46.05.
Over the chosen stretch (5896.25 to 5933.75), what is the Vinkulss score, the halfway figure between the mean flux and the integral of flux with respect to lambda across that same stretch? 791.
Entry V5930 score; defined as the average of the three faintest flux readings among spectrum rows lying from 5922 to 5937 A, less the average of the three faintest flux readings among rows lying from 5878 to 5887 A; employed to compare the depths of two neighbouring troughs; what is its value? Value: 15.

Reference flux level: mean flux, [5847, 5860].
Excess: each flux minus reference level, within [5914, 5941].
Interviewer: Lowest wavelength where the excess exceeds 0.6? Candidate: 5933.0 A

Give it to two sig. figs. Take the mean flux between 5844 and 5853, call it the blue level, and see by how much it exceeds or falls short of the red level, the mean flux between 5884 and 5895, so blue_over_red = 30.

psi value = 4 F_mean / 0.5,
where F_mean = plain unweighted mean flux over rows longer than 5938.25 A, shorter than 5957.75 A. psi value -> 379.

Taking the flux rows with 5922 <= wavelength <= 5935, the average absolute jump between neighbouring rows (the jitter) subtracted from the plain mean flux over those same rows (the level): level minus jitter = 44.5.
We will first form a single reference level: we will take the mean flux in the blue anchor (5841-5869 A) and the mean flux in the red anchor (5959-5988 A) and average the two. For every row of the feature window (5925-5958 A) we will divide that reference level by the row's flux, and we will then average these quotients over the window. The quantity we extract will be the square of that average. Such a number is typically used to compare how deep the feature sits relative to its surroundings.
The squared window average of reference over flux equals 1.1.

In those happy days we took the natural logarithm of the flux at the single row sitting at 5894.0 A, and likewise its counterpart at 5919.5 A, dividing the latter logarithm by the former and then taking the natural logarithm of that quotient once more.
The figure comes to 0.24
